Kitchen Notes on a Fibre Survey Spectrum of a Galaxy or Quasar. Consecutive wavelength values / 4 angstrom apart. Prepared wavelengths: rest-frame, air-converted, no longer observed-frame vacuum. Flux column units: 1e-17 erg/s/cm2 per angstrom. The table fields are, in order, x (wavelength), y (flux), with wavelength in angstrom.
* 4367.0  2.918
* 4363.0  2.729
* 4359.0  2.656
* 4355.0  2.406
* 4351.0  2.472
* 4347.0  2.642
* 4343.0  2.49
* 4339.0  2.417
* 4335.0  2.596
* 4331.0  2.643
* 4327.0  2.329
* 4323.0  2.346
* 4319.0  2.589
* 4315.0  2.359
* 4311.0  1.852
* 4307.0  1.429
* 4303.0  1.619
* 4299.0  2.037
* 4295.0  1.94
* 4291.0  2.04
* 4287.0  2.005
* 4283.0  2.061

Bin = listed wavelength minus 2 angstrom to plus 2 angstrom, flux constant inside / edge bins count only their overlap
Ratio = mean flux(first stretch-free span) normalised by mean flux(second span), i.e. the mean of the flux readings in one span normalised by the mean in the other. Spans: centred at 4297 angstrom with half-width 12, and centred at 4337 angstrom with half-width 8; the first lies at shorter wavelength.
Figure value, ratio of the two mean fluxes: 0.73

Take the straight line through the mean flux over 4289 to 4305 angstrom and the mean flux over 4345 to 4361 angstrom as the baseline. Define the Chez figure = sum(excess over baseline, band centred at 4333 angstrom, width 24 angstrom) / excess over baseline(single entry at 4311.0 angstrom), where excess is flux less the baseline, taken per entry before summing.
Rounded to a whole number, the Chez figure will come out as -4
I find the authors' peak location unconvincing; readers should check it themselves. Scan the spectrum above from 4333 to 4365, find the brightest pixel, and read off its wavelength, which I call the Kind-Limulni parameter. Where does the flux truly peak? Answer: 4363.0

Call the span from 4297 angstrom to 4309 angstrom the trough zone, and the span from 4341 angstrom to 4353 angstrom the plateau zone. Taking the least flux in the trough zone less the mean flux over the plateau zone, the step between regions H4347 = -1.1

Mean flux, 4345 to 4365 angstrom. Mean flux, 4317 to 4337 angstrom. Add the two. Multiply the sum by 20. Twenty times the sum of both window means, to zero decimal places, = 102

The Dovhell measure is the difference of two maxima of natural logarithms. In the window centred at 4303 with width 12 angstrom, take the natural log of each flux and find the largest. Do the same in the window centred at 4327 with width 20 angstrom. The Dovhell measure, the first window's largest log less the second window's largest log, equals -0.260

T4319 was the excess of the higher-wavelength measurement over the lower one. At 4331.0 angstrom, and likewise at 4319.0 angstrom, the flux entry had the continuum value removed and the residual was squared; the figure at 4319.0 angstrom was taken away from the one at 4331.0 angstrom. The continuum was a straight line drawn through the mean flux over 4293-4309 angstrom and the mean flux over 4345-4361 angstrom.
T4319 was -0.13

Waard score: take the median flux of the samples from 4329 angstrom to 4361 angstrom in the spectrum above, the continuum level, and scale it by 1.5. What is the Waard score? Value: 3.8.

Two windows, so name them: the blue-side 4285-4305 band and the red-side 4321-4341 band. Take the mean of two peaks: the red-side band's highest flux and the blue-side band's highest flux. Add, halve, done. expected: 2.34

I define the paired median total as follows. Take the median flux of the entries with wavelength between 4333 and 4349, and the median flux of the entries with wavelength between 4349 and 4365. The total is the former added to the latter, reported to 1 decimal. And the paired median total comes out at 5.1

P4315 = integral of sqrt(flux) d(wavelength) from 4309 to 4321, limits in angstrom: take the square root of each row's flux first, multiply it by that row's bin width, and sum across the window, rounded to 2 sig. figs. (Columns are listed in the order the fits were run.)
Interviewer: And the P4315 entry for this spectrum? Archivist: 18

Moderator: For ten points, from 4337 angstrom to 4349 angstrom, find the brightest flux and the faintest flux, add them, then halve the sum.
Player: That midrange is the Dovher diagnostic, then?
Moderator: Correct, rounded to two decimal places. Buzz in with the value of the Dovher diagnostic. 2.53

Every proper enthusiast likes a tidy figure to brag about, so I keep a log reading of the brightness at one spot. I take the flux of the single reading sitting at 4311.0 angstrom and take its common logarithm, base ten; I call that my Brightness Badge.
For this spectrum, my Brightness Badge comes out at 0.27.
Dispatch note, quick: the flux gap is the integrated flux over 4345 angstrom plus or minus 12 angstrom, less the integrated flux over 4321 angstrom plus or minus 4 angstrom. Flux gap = 40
